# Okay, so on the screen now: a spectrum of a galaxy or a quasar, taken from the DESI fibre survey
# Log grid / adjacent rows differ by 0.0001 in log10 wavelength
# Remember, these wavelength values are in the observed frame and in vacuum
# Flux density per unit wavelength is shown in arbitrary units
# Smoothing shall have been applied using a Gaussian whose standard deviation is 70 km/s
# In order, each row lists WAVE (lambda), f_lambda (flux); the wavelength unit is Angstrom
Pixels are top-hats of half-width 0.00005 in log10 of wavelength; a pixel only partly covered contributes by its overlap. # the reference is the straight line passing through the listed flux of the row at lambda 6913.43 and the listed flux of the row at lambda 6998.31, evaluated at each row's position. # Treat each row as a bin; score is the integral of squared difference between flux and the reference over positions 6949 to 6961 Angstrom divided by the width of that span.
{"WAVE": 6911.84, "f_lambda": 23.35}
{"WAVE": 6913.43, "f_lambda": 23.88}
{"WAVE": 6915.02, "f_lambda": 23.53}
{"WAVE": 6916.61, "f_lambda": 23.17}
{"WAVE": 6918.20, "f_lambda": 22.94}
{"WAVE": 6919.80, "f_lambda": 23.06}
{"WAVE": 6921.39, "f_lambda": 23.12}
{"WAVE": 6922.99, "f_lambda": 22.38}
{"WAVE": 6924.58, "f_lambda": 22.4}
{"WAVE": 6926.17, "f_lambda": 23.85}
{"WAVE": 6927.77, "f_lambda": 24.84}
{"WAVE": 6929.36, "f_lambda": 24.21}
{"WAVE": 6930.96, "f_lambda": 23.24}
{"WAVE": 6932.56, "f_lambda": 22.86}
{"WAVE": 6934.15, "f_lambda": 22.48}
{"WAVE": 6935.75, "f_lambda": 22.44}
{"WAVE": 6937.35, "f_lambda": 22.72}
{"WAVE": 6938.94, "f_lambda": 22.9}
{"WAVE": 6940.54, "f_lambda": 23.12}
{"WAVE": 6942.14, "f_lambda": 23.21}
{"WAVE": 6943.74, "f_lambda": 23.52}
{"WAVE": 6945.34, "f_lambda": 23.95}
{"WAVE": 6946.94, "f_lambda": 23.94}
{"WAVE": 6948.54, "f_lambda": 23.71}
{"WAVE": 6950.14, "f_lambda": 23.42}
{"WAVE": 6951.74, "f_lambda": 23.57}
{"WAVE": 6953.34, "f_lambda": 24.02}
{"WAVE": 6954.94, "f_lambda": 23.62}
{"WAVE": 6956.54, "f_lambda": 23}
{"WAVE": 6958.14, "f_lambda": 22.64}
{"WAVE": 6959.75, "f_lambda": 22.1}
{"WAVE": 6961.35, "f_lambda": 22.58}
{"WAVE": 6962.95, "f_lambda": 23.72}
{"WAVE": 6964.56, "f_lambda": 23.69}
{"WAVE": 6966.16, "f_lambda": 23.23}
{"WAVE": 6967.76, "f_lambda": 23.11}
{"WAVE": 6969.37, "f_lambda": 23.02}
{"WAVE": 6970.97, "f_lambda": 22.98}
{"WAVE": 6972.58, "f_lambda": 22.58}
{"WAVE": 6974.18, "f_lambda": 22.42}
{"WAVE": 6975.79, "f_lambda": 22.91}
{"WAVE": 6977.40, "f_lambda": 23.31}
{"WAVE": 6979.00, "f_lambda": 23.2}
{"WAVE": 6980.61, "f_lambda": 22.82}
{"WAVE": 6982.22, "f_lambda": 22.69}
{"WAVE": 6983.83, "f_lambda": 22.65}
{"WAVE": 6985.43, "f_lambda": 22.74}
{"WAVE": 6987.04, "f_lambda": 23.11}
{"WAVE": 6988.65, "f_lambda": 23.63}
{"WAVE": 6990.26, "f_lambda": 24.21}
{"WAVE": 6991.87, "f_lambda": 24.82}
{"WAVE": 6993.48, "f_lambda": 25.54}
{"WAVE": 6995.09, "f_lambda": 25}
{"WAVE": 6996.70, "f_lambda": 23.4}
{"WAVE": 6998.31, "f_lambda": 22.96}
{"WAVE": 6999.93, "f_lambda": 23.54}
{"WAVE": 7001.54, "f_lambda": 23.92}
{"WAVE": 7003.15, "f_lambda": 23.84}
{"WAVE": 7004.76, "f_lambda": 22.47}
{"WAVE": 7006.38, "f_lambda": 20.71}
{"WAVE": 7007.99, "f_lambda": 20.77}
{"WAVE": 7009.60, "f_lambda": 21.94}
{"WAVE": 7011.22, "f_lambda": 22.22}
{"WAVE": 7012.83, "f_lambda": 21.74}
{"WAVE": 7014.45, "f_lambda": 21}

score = 0.39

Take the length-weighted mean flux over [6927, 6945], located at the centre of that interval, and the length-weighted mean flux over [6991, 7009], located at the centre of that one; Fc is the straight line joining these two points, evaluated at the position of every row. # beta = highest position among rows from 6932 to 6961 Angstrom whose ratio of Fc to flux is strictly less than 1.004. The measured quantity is 6954.94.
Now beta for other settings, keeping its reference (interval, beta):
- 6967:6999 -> 6996.70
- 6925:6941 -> 6930.96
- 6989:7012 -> 7003.15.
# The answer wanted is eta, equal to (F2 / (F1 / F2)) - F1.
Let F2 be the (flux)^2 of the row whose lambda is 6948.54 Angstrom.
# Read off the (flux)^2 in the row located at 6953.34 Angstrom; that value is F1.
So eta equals -29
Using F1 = 577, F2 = 562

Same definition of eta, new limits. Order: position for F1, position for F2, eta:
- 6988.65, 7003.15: 20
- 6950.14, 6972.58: -75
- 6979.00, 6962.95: 50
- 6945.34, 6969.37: -84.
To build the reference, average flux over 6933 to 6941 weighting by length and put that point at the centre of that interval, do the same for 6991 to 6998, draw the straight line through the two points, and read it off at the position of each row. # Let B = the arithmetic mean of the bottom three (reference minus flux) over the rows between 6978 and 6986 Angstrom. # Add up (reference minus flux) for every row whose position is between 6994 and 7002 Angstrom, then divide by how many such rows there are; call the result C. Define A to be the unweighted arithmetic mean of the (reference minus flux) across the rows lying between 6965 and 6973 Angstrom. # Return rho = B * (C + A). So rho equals 2.1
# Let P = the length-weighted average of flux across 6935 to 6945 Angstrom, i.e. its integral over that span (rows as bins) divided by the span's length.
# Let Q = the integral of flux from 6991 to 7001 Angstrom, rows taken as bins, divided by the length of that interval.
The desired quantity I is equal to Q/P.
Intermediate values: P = 23.0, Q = 24.2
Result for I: 1.05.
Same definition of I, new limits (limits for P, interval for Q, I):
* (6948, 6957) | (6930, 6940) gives 0.97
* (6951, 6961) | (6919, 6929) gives 1.01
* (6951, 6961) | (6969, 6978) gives 0.99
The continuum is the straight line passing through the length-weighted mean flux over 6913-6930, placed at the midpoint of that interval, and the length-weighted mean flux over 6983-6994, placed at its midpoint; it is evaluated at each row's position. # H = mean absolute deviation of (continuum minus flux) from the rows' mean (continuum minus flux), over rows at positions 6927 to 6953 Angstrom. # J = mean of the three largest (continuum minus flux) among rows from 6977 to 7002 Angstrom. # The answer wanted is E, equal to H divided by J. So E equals 0.47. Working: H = 0.50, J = 1.05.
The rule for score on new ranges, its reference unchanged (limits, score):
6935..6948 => 0.42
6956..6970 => 0.38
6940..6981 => 0.23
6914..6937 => 0.80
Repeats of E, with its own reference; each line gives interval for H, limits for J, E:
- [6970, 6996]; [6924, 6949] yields 0.73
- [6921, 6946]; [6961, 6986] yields 0.47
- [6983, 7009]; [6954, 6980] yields 0.77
